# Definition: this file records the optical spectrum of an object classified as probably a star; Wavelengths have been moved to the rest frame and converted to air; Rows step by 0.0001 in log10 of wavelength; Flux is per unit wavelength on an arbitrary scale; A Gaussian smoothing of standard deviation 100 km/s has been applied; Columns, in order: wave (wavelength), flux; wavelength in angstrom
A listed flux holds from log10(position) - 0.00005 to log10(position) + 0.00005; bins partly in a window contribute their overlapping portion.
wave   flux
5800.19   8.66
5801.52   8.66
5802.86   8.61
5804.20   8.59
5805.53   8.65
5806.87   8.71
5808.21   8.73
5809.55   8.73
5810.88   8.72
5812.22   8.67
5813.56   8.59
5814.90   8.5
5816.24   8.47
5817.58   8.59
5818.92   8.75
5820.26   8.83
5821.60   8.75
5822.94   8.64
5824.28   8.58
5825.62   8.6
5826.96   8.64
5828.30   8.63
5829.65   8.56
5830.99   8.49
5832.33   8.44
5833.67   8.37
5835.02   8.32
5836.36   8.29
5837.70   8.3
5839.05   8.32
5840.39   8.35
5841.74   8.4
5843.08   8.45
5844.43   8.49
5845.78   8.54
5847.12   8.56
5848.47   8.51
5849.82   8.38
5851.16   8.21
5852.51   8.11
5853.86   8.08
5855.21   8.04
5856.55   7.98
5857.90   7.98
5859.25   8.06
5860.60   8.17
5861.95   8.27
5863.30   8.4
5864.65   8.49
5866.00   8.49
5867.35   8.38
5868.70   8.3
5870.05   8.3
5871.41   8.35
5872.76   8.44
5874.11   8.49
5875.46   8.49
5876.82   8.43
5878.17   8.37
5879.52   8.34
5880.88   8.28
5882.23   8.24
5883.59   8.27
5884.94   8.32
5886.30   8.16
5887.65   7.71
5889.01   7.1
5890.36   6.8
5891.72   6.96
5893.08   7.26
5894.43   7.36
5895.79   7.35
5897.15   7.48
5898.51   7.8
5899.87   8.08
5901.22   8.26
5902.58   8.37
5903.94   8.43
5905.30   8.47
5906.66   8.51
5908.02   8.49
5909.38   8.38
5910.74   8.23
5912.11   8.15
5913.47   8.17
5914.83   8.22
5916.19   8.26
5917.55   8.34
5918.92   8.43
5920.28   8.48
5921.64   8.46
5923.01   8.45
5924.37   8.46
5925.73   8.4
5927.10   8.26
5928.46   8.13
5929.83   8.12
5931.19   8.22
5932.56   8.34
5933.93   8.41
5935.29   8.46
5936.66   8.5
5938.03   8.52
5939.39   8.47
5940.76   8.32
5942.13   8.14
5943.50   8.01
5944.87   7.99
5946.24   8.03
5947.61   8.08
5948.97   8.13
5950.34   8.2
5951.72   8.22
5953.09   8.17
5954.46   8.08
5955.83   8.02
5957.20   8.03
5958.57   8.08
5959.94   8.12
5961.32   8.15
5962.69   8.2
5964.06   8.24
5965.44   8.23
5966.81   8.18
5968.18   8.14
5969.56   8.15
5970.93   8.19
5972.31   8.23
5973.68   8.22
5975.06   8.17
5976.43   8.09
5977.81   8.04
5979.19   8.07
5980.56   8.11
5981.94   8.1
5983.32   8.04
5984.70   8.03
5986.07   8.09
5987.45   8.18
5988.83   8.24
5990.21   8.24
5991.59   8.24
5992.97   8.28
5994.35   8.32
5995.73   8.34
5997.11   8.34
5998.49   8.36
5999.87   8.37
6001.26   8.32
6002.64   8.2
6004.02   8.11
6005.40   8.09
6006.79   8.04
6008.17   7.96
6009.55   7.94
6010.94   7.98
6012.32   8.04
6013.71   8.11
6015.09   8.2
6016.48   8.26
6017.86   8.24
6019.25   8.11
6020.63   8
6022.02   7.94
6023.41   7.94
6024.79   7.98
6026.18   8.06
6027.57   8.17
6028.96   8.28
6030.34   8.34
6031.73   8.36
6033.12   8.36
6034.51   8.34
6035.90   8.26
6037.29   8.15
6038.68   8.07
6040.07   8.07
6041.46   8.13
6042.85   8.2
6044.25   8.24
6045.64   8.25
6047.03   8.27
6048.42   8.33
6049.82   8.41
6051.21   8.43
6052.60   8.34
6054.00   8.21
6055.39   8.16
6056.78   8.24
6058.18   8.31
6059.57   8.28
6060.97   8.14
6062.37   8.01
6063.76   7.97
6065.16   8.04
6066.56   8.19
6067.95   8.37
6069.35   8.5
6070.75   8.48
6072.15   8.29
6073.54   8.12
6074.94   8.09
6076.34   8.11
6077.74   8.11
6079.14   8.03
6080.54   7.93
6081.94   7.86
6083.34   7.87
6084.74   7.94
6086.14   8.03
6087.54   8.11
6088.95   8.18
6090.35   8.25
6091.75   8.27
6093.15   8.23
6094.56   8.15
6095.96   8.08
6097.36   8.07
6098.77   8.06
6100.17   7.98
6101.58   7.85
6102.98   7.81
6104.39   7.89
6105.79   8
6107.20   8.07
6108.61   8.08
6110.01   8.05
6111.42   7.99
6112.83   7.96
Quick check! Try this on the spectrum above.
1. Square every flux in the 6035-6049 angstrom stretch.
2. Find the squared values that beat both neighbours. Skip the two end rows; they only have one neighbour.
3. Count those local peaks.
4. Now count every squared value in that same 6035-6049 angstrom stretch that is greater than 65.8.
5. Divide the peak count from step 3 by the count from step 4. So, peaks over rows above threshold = 0.00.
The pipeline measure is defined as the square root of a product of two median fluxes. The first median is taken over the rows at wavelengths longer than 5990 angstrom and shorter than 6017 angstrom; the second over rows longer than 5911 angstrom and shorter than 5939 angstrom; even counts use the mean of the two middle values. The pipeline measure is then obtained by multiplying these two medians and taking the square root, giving 8.29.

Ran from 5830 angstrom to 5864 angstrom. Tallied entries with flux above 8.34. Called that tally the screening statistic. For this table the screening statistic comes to 12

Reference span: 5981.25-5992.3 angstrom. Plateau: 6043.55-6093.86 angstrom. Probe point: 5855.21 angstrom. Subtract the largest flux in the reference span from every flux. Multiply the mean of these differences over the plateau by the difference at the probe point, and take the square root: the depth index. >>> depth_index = 0.107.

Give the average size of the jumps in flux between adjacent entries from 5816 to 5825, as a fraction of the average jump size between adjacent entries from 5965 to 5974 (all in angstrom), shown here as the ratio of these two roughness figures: 3.2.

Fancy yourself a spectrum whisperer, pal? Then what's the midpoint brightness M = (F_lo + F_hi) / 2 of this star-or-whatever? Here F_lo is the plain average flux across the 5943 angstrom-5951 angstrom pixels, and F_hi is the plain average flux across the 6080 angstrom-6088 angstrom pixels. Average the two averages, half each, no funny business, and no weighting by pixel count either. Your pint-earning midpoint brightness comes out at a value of 8.02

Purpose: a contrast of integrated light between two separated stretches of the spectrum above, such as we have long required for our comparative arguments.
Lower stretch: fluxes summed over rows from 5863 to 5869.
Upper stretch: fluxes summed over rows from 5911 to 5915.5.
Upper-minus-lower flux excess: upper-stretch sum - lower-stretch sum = -18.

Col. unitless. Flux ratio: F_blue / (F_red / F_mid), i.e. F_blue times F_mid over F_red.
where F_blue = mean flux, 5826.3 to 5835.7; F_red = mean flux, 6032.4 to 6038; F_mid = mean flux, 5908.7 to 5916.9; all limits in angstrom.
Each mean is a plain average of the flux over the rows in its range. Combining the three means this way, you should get 8.45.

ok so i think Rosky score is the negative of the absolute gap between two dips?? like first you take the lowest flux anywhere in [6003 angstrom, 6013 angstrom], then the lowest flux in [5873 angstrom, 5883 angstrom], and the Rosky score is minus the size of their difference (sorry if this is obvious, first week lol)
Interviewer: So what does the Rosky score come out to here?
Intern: -0.30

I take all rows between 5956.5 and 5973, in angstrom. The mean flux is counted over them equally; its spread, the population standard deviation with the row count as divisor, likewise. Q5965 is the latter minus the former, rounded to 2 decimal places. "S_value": -8.10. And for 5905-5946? -8.17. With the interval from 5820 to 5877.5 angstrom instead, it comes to -8.20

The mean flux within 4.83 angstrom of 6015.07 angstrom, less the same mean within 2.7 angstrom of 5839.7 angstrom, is -0.21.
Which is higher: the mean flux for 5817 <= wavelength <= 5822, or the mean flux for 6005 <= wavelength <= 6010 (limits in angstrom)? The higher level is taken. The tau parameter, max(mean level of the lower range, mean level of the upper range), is 8.73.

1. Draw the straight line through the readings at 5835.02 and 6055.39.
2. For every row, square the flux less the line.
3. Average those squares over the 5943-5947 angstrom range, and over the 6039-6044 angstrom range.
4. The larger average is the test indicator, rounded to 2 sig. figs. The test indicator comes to 0.053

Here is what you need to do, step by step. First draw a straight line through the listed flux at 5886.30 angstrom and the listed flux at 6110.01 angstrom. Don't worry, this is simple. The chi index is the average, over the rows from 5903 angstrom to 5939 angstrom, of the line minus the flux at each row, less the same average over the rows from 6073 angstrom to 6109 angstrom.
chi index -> -0.23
